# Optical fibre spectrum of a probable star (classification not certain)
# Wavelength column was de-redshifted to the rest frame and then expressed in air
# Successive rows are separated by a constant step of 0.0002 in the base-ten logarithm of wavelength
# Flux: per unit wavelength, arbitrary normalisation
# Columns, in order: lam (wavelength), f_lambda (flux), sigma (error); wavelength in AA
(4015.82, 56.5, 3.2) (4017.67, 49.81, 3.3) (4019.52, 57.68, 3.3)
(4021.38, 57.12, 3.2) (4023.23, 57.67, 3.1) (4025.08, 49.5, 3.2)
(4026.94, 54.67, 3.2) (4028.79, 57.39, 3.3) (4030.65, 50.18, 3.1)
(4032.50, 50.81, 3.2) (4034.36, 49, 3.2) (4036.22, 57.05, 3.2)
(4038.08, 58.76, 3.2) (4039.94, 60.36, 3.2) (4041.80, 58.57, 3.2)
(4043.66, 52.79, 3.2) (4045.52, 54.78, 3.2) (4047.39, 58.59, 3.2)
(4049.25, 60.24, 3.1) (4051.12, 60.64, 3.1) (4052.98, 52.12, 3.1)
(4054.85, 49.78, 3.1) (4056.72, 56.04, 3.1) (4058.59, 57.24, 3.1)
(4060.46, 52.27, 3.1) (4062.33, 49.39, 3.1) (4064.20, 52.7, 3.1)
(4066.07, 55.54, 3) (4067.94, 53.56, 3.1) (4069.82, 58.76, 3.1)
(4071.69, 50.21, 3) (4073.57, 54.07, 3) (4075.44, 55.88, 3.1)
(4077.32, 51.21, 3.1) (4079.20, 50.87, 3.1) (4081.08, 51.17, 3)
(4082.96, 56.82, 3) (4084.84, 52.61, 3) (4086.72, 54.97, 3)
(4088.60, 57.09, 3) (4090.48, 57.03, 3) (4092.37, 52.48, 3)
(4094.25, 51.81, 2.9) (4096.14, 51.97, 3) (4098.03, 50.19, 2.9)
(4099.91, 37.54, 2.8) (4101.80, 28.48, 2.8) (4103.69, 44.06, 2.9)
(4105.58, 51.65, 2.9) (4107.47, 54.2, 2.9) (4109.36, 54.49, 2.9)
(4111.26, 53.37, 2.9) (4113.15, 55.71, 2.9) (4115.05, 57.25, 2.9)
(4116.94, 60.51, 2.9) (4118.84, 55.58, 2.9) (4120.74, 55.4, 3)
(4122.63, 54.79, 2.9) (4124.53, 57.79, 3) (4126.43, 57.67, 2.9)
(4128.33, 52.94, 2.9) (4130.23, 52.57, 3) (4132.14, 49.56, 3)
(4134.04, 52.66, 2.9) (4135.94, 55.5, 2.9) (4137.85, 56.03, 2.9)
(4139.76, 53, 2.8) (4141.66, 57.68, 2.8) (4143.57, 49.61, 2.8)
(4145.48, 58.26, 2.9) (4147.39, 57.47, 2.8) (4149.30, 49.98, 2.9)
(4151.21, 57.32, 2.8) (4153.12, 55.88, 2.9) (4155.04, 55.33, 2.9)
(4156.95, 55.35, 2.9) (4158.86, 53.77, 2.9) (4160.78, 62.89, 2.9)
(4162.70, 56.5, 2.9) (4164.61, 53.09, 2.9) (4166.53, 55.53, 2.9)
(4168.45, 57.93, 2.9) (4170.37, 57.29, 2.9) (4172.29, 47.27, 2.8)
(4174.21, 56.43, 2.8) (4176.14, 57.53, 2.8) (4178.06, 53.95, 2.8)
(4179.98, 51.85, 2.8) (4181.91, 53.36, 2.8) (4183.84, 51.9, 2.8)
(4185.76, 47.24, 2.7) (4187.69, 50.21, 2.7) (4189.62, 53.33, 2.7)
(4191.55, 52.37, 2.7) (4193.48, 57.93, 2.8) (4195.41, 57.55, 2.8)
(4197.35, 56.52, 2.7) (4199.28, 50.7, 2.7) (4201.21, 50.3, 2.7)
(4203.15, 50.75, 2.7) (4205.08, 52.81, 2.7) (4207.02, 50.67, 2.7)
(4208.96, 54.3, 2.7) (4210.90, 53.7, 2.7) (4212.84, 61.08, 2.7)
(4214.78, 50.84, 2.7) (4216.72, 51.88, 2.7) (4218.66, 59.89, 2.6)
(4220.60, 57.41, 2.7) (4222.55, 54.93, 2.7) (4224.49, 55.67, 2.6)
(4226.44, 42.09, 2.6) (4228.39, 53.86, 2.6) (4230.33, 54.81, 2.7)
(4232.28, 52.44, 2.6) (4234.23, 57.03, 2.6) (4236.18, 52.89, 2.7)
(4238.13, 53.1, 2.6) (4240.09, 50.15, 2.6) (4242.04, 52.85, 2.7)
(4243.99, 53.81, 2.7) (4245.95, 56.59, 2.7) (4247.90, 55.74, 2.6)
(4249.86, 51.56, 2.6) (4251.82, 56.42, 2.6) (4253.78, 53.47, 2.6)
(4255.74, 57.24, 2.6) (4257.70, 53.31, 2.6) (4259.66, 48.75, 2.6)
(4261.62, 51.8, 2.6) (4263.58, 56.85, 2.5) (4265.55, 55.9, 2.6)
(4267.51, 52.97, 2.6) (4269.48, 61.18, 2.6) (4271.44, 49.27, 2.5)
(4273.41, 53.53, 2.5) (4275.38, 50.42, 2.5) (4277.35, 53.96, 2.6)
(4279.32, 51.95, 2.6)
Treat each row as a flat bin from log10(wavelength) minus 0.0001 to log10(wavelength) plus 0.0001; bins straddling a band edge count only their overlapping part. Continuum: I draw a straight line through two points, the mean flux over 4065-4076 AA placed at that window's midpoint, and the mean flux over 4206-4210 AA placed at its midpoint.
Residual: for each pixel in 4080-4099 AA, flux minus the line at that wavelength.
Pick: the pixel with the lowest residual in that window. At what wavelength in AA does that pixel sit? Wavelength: 4098.03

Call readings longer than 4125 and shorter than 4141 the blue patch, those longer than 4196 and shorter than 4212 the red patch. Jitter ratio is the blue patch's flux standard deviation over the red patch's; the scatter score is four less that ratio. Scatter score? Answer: 2.87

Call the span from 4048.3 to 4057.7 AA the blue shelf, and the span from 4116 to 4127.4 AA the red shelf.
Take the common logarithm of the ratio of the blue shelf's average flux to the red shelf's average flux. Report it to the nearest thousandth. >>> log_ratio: -0.009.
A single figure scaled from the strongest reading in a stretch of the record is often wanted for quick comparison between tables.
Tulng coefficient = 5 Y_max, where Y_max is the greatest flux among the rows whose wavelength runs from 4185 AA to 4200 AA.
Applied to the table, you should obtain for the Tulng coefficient 290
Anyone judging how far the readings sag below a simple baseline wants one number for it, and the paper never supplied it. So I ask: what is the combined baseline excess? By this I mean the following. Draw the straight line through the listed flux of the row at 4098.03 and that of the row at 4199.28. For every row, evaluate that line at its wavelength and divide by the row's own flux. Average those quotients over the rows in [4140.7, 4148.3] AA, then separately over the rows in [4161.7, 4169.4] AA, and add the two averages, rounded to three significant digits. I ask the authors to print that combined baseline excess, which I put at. 1.82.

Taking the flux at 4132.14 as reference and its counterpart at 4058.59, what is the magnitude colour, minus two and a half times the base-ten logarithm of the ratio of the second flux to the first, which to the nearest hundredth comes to -0.16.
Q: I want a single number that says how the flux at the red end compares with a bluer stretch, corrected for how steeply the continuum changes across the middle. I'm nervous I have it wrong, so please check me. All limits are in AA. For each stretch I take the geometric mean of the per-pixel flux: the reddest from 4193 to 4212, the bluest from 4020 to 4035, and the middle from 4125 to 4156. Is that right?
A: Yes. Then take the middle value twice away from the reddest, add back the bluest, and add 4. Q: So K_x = 1.9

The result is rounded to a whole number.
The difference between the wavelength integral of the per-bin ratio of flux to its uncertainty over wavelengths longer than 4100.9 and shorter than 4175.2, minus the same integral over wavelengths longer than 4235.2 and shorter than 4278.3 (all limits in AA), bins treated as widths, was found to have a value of 501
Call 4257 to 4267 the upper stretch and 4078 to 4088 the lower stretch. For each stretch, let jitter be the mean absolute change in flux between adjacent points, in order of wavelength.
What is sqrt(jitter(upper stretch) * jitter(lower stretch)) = 3.26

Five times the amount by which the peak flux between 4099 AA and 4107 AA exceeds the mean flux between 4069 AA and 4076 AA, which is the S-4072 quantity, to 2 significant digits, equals -15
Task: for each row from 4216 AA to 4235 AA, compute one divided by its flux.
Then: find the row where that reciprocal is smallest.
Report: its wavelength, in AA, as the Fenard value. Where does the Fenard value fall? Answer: 4218.66 AA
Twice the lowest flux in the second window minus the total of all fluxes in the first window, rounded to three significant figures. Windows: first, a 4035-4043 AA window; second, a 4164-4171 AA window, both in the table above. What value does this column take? -129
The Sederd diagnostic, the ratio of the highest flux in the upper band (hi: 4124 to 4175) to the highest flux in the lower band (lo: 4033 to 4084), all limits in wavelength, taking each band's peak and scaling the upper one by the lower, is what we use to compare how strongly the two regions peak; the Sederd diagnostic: 1.04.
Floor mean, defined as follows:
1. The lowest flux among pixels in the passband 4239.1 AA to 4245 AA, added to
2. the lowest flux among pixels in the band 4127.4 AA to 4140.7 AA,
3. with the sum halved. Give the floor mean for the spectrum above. 49.9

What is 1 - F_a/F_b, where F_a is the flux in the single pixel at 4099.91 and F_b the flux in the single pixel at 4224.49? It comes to 0.33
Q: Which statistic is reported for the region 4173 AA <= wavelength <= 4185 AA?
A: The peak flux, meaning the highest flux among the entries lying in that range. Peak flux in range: 57.53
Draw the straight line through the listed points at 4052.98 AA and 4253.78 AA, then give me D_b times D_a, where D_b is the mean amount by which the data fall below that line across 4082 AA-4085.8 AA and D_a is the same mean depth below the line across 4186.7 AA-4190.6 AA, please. -3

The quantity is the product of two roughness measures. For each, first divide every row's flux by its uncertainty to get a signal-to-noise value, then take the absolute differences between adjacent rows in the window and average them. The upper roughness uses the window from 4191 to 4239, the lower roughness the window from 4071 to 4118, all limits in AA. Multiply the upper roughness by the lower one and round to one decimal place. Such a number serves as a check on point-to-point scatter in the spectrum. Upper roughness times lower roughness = 1.9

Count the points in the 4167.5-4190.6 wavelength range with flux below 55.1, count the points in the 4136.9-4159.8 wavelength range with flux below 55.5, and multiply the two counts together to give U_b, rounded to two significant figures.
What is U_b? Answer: 48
